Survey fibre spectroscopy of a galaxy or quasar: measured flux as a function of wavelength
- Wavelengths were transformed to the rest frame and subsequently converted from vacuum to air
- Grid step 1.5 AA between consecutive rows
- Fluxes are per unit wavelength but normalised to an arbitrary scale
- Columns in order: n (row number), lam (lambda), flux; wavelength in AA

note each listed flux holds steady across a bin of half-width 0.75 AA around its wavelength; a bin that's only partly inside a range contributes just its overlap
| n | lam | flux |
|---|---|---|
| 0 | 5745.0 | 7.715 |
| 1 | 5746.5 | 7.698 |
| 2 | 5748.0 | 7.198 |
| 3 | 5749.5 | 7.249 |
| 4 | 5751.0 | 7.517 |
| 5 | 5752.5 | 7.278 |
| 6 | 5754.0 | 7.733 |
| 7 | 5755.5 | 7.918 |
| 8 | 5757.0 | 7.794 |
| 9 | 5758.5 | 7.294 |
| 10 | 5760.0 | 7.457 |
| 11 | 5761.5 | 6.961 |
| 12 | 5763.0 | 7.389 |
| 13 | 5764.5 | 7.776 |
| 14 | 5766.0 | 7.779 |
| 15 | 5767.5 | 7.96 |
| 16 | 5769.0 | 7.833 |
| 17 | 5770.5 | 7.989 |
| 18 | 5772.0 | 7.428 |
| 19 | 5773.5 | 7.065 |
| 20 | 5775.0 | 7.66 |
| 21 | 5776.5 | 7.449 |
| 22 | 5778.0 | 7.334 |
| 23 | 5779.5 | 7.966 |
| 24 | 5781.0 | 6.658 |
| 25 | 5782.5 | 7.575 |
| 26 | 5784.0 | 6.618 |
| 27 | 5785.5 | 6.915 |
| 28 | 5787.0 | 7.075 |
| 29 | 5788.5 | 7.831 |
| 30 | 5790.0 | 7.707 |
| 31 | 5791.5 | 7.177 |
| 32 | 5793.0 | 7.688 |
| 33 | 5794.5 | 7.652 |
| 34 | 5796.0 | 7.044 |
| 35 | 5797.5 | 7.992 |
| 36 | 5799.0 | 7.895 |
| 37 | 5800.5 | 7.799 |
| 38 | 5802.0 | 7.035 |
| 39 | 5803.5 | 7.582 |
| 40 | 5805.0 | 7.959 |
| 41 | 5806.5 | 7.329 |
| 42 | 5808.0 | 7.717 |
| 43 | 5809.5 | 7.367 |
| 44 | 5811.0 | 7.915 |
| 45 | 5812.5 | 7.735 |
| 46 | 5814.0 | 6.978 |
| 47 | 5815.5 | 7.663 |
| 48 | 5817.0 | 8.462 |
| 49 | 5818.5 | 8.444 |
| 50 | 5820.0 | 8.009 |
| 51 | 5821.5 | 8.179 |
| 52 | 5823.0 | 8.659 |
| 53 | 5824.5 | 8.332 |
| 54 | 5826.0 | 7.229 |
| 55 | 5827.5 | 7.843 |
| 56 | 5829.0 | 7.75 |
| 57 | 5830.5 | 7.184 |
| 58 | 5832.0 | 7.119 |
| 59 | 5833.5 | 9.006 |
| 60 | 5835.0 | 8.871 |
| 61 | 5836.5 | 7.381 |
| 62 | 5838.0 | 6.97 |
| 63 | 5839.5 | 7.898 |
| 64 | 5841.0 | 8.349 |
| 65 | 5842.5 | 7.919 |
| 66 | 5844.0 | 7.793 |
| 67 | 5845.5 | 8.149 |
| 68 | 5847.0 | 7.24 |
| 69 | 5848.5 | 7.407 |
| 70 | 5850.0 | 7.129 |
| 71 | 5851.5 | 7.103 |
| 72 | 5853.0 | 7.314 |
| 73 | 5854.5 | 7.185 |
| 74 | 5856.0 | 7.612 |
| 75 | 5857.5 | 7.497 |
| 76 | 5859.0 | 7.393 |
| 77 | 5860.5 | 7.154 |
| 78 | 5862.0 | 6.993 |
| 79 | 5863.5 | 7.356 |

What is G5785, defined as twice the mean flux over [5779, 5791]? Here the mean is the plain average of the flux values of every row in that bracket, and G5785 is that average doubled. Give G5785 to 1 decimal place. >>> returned 14.6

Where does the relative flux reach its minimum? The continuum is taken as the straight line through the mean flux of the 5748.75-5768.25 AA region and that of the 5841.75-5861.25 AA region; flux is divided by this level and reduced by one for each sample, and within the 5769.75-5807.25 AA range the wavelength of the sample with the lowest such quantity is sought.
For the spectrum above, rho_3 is 5784.0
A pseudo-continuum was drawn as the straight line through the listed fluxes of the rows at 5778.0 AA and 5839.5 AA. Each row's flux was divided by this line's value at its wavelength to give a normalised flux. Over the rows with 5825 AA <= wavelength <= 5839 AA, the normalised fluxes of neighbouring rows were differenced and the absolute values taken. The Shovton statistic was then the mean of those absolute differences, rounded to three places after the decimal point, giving 0.085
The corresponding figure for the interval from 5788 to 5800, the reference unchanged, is 0.055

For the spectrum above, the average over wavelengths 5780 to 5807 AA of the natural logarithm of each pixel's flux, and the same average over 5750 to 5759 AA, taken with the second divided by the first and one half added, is 1.51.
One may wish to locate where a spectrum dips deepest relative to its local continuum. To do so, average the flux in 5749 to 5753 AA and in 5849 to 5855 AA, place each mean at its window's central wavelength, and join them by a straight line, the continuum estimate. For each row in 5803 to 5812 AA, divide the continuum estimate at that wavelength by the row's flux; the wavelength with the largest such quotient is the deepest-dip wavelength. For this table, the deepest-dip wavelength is 5806.5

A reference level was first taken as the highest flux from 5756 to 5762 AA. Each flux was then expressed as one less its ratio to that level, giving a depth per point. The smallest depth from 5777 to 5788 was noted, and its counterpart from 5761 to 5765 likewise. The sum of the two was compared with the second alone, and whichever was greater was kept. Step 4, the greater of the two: 0.002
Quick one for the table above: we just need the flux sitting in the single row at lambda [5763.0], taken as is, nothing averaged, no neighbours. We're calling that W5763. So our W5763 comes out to 7.389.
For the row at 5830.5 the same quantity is 7.184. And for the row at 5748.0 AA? 7.198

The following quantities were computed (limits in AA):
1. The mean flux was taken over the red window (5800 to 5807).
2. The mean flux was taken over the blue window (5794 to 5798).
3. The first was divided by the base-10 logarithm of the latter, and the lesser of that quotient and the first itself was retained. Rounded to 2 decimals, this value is 7.54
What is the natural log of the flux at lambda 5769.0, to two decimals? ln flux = 2.06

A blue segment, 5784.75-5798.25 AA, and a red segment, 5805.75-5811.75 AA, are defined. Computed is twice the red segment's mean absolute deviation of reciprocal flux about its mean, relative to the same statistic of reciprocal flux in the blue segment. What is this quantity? 1.3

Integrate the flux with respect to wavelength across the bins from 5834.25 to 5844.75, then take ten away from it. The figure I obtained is 73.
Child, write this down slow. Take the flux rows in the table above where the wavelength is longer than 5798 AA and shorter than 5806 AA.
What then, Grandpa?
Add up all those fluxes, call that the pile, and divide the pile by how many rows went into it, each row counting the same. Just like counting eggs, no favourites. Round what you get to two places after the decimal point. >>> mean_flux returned 7.65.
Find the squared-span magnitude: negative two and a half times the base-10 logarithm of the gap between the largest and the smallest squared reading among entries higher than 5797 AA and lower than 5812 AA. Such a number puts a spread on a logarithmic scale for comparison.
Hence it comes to -2.9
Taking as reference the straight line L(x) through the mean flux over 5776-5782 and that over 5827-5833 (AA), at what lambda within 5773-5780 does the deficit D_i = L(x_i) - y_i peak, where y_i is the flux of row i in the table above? 5773.5 AA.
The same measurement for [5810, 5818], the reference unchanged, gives 5814.0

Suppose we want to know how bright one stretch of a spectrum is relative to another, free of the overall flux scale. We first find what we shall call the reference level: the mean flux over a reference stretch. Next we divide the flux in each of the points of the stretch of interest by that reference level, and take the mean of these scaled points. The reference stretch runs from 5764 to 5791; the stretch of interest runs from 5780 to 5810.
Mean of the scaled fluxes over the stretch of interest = 0.99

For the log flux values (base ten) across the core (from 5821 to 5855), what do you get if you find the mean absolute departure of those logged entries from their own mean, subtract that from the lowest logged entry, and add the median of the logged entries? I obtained 1.704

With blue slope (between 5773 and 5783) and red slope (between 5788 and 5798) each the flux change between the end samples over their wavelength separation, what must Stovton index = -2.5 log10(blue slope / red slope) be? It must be -1.3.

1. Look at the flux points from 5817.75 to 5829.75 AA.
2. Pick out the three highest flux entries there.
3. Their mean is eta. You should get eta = 8.5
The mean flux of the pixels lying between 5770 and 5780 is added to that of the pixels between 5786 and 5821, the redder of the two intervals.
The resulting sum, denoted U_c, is 15.2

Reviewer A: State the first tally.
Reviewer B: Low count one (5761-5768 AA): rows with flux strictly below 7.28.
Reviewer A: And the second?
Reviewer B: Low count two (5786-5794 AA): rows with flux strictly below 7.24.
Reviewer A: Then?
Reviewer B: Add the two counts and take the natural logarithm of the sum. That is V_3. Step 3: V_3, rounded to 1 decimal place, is 1.1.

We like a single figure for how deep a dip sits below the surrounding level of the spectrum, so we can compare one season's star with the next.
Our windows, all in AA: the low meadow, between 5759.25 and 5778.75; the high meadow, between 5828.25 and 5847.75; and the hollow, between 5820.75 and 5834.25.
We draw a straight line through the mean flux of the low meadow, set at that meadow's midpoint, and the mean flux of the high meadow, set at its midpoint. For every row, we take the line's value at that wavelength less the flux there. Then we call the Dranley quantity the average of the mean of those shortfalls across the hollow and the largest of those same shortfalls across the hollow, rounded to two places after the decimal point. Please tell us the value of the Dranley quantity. 0.26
